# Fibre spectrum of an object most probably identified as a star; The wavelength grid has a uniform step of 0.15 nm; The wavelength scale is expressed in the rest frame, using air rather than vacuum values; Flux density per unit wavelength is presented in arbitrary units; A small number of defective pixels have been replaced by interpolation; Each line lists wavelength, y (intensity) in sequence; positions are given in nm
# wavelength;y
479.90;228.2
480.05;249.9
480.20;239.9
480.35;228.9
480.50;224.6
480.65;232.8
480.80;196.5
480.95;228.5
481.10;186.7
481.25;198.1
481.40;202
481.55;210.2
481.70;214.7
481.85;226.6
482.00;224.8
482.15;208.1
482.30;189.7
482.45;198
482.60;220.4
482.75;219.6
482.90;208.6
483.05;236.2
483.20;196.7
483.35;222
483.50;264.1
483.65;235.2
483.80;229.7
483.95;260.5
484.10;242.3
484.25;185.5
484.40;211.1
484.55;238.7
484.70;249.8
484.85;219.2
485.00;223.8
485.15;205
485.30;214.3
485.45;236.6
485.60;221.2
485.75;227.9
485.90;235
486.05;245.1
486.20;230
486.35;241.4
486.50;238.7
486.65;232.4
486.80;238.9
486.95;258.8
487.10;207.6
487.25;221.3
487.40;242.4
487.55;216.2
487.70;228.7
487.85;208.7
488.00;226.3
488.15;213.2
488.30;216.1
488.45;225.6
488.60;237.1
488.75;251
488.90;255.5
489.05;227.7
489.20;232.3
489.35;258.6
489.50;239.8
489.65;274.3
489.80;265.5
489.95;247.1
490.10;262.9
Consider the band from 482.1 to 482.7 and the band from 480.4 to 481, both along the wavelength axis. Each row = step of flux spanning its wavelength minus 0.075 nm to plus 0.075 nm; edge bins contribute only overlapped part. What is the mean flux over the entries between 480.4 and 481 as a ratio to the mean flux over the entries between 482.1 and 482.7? 1.08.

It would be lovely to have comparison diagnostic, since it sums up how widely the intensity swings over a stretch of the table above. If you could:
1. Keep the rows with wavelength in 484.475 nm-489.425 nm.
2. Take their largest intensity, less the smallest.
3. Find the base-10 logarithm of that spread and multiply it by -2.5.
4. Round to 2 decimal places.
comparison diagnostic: -4.33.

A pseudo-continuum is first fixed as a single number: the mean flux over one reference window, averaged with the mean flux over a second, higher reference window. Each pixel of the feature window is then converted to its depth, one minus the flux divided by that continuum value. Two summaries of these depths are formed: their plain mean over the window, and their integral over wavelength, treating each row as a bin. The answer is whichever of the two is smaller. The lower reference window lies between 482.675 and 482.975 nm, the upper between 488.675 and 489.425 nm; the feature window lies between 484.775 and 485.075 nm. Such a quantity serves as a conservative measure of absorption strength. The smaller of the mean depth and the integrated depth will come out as 0.011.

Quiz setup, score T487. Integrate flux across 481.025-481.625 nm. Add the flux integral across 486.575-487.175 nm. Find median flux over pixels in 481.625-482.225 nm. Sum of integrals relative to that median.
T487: 1.18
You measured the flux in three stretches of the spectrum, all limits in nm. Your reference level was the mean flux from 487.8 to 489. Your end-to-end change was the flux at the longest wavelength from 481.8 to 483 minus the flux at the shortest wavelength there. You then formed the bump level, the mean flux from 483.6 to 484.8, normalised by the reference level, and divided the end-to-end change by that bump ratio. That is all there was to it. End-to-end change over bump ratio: -18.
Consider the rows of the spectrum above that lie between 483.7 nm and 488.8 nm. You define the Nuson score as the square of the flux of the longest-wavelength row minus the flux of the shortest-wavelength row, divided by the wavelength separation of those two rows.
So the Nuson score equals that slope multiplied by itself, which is 19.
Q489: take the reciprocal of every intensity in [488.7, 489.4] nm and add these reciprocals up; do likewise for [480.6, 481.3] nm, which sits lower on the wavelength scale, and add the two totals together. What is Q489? 0.0446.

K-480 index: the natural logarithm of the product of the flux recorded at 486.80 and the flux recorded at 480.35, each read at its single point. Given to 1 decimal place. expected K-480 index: 10.9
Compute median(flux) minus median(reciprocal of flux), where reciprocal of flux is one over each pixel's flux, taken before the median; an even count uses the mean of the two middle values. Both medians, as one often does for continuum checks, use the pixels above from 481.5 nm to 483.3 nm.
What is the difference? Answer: 212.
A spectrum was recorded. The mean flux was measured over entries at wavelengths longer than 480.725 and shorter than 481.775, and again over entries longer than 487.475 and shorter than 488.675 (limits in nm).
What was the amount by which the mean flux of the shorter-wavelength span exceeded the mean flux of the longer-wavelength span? -16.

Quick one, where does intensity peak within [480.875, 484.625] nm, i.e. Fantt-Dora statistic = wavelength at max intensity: 483.50 nm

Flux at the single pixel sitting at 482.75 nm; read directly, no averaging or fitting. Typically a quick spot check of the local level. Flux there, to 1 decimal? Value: 219.6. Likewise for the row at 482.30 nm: 189.7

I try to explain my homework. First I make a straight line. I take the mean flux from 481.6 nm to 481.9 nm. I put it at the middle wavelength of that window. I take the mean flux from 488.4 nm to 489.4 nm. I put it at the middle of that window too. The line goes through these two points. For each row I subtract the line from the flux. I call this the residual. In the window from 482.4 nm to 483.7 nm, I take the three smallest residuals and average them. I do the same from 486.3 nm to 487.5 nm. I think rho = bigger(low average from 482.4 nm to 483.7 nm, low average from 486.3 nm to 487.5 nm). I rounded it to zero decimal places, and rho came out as -15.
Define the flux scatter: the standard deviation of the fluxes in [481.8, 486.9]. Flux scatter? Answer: 18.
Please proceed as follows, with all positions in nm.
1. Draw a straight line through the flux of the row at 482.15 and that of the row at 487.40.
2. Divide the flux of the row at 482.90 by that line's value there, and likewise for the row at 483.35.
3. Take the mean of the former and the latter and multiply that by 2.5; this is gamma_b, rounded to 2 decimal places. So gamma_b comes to 2.51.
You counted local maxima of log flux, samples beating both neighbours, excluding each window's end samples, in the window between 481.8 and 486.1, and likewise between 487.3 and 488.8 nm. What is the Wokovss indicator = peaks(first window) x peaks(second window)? 14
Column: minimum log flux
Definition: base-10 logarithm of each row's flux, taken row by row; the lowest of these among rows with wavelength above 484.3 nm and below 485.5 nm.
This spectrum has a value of 2.31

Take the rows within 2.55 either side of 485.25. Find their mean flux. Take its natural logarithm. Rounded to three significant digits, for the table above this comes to 5.43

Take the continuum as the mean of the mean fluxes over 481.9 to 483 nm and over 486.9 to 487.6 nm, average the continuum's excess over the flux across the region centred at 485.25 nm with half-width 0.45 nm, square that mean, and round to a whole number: 0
